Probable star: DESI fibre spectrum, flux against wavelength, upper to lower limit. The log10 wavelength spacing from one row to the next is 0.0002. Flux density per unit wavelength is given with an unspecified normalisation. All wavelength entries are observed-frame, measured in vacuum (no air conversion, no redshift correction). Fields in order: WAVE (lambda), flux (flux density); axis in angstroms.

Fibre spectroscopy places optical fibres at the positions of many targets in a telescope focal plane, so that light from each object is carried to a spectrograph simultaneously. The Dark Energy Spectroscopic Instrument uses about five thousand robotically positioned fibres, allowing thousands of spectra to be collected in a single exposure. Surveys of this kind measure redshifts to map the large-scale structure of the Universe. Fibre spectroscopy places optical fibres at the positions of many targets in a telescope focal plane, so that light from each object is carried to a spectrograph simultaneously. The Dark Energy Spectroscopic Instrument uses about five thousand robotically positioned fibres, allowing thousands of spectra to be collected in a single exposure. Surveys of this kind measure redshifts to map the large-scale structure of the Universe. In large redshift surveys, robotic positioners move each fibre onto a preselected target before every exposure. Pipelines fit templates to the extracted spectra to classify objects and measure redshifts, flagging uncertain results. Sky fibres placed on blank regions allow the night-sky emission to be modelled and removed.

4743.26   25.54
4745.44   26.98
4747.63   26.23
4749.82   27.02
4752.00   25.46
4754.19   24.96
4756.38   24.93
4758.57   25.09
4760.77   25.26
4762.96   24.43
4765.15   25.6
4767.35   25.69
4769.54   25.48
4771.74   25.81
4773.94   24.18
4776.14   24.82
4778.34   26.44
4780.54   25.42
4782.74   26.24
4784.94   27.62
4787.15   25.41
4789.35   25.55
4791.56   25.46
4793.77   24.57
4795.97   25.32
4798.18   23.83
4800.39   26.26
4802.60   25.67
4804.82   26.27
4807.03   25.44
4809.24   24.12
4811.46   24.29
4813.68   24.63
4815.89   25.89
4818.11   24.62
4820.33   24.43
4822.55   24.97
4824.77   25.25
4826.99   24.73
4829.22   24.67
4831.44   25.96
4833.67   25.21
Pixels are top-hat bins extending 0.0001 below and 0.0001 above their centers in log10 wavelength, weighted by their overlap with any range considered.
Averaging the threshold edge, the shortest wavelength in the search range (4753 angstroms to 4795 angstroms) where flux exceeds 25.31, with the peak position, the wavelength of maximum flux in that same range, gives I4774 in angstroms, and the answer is 4775.0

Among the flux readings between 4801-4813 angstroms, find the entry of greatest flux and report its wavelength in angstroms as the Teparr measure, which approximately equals 4804.82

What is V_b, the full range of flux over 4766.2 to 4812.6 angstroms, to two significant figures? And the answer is 3.8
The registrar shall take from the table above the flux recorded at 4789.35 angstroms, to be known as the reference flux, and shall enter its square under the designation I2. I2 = 653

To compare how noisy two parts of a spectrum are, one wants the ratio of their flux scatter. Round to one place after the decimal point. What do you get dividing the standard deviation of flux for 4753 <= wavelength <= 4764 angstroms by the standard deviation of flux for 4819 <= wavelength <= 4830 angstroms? 1.0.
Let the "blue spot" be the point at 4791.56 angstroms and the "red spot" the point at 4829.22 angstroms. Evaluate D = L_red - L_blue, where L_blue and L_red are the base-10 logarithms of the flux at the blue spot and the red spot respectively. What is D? -0.014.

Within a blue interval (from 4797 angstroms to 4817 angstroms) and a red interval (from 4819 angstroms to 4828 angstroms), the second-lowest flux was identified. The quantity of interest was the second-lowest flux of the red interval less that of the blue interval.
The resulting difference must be 0.6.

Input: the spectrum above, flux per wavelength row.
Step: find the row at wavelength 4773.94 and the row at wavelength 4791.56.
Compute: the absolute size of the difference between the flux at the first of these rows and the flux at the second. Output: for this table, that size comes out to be 1.3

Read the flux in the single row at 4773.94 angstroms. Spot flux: 24.18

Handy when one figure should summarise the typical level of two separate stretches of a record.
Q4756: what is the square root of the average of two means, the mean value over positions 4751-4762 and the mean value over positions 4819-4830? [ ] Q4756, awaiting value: 5.00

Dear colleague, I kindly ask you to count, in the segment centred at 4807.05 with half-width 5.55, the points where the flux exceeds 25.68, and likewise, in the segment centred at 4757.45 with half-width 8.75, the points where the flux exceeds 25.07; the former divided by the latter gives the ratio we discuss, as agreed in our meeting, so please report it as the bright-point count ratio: 0.20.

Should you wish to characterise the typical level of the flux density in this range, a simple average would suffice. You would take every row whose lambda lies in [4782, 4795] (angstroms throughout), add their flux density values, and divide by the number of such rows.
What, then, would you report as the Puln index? 25.8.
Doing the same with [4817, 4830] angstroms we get 24.8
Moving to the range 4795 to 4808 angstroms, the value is 25.5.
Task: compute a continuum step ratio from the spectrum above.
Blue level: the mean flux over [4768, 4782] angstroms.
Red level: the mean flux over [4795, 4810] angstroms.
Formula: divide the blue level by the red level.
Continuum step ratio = 1.00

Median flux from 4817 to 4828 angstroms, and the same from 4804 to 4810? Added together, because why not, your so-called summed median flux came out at 50.2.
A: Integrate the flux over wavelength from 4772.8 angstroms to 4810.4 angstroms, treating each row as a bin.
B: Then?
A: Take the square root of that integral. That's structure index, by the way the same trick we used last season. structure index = 31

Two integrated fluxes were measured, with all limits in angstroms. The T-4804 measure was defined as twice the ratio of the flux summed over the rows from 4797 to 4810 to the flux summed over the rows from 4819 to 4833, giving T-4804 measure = 2.02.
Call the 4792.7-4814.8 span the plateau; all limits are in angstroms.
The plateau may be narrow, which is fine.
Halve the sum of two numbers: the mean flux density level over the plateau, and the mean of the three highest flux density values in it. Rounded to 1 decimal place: 25.6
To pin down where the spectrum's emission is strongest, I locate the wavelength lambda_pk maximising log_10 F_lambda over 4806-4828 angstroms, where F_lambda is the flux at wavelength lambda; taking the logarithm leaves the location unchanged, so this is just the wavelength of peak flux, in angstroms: 4815.89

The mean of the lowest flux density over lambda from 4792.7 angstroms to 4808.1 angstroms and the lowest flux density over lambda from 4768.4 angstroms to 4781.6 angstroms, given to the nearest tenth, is 24.0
